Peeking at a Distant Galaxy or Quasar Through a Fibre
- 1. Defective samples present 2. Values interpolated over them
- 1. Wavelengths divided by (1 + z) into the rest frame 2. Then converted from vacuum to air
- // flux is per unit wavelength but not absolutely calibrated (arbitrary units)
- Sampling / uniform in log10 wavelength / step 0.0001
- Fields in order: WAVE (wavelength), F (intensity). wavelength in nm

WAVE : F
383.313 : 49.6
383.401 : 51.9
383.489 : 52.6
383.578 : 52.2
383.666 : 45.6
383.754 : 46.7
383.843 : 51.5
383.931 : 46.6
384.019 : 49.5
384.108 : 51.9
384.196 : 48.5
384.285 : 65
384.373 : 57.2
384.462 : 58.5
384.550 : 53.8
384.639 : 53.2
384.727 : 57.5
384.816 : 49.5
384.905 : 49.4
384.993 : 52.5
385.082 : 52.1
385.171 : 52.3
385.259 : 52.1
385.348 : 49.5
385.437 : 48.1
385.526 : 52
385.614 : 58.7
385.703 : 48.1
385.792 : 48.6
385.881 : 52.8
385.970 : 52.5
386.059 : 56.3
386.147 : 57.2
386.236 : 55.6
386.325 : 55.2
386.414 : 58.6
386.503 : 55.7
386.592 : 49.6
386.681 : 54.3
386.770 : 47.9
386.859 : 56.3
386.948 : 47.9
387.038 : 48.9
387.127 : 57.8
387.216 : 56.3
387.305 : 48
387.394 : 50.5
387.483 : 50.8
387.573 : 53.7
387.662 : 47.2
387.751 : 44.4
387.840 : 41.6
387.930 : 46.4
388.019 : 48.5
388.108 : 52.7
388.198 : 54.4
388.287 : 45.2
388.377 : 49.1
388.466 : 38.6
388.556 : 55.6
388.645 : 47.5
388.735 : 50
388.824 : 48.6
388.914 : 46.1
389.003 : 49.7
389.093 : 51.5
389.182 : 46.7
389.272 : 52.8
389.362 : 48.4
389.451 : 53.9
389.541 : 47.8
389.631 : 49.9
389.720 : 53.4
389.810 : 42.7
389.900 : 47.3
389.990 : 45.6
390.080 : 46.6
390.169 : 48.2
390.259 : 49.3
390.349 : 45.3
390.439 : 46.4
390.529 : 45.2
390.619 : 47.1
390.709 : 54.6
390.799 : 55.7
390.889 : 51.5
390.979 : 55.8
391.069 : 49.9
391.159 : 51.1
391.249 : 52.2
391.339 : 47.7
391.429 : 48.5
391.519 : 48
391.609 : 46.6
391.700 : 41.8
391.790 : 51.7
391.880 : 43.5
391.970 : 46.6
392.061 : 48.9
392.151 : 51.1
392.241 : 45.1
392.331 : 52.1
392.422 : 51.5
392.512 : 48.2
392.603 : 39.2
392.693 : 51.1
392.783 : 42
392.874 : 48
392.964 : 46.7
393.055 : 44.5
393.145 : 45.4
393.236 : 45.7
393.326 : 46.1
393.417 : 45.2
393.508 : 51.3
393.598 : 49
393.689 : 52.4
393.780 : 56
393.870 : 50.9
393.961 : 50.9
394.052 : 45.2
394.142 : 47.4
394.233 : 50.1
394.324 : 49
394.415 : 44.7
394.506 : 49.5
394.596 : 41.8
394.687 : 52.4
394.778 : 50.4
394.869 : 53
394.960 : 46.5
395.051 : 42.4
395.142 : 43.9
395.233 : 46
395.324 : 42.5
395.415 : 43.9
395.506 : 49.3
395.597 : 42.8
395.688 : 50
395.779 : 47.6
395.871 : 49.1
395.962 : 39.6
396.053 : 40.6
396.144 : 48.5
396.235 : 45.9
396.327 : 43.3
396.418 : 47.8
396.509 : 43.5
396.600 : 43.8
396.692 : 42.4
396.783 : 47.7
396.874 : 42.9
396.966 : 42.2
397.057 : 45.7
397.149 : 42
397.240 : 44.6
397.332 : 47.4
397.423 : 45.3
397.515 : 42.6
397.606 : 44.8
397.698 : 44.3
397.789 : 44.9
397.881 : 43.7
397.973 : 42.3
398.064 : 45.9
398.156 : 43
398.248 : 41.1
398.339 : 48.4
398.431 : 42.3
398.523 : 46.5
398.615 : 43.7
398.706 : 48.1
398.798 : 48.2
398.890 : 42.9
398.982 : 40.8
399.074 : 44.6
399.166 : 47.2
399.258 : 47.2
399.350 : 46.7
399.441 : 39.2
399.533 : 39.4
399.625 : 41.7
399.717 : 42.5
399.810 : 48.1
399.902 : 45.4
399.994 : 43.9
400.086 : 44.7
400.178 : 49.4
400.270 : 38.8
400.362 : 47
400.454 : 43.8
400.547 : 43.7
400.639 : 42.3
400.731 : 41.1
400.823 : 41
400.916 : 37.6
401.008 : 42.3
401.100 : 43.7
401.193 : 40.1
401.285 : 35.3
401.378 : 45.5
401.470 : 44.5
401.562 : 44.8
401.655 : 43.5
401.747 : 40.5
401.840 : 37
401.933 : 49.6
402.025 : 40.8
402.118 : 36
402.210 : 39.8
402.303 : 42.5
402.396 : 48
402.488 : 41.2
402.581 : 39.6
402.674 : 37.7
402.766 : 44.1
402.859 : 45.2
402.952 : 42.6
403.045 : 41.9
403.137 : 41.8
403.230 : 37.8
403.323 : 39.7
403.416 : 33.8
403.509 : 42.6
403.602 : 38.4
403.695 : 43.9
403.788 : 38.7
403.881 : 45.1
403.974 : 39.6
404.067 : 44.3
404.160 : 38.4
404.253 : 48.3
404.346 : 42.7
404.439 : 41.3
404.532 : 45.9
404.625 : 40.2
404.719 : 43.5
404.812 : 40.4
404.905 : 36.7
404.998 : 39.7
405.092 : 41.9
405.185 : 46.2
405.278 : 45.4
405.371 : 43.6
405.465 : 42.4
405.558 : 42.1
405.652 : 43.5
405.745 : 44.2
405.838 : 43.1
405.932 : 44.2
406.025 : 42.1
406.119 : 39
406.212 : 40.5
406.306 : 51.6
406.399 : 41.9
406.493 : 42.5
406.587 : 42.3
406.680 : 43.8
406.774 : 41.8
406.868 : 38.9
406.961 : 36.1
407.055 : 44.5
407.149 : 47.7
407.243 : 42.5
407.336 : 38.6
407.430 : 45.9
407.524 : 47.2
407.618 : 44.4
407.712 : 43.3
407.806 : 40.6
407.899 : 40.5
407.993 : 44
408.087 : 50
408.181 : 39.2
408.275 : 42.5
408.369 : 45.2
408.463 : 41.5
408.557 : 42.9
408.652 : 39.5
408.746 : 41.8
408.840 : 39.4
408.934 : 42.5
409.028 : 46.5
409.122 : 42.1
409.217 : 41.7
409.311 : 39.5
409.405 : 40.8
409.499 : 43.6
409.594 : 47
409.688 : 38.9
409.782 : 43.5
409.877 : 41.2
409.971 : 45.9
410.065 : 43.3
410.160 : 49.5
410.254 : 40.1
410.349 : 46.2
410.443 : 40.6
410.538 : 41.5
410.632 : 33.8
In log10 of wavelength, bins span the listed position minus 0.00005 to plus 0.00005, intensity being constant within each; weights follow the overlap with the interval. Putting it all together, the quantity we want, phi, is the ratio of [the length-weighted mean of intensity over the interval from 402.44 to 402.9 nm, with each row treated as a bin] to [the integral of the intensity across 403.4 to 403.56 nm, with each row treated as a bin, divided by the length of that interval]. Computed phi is 1.07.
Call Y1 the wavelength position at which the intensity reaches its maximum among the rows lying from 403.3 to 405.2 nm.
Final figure 404.253 nm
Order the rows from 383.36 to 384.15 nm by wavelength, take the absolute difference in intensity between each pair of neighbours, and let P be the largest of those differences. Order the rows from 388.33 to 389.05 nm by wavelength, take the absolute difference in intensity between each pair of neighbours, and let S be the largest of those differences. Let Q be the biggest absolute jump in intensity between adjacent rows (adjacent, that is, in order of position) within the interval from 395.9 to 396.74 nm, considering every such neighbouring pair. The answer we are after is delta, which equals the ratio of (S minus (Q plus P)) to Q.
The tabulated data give 0.3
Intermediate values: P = 6.6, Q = 7.9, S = 17.0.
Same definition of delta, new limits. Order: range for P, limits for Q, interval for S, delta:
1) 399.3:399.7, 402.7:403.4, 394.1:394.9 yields -0.2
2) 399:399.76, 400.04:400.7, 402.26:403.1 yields -1.1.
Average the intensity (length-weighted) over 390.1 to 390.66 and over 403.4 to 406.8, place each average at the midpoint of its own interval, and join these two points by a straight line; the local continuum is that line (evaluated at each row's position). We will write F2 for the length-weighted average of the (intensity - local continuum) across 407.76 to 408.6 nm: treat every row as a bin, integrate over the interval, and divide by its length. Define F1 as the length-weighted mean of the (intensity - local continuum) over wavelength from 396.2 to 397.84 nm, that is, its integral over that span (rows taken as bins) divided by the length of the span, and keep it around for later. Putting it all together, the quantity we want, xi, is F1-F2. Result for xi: -2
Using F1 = 0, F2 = 1.49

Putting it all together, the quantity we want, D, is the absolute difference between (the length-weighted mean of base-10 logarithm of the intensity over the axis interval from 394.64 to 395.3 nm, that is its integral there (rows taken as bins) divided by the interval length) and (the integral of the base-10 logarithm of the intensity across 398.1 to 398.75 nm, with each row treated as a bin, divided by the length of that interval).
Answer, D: 0.02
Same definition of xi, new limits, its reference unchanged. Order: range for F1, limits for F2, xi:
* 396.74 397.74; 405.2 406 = -2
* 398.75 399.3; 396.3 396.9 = 1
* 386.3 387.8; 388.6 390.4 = 3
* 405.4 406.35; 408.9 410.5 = -1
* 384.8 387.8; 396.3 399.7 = 4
